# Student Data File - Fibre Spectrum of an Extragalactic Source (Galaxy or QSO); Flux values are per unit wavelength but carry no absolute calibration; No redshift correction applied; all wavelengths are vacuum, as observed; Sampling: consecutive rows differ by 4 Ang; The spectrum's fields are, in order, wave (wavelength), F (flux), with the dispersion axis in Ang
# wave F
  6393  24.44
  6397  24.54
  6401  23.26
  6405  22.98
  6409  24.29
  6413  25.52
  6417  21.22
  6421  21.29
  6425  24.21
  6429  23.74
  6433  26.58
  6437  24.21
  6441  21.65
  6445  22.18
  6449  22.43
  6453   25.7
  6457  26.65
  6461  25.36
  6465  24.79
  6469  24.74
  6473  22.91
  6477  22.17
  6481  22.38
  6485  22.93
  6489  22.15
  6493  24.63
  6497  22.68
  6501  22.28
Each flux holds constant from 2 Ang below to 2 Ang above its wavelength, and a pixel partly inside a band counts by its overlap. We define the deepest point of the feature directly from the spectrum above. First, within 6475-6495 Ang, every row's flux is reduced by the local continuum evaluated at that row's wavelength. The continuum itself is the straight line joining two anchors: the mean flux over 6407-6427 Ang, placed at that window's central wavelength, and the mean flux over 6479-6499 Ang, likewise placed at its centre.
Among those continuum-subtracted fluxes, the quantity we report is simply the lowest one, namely -0.8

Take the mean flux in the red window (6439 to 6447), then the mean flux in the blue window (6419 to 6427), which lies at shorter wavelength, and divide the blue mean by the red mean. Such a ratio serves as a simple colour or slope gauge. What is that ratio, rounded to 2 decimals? 1.04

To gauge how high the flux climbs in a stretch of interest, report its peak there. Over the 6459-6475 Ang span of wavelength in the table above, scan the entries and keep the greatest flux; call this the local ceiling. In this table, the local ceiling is 25.36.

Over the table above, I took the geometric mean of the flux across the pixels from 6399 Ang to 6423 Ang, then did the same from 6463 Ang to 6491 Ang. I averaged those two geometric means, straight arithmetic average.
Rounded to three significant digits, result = 23.1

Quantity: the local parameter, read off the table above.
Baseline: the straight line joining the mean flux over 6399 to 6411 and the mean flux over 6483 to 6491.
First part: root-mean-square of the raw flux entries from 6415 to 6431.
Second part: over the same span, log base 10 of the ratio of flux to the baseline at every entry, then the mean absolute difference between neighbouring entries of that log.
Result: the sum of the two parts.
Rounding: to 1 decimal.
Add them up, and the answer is 22.7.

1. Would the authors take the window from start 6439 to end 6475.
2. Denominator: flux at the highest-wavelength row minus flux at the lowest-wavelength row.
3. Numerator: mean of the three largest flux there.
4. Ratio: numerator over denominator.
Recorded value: 21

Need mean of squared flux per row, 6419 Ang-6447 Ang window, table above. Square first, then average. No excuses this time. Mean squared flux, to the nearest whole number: 551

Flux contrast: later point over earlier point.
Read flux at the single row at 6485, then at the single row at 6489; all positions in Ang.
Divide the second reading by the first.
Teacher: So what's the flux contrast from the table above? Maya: 0.97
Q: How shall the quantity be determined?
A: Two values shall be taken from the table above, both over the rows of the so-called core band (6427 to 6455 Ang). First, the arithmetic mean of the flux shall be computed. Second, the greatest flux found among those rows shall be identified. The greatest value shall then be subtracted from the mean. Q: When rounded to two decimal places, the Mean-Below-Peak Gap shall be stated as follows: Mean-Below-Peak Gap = -2.80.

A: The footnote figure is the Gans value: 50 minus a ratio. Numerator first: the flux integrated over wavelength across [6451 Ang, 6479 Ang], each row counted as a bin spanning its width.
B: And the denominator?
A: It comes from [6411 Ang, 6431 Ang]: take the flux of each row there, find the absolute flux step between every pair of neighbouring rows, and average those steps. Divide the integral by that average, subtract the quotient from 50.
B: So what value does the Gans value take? -305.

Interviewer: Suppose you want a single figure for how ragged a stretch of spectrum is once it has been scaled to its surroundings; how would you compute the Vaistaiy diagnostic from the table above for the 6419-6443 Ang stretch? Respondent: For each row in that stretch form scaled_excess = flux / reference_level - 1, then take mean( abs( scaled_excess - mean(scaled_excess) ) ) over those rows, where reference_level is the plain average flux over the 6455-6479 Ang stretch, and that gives 0.058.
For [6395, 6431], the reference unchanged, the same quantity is 0.046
